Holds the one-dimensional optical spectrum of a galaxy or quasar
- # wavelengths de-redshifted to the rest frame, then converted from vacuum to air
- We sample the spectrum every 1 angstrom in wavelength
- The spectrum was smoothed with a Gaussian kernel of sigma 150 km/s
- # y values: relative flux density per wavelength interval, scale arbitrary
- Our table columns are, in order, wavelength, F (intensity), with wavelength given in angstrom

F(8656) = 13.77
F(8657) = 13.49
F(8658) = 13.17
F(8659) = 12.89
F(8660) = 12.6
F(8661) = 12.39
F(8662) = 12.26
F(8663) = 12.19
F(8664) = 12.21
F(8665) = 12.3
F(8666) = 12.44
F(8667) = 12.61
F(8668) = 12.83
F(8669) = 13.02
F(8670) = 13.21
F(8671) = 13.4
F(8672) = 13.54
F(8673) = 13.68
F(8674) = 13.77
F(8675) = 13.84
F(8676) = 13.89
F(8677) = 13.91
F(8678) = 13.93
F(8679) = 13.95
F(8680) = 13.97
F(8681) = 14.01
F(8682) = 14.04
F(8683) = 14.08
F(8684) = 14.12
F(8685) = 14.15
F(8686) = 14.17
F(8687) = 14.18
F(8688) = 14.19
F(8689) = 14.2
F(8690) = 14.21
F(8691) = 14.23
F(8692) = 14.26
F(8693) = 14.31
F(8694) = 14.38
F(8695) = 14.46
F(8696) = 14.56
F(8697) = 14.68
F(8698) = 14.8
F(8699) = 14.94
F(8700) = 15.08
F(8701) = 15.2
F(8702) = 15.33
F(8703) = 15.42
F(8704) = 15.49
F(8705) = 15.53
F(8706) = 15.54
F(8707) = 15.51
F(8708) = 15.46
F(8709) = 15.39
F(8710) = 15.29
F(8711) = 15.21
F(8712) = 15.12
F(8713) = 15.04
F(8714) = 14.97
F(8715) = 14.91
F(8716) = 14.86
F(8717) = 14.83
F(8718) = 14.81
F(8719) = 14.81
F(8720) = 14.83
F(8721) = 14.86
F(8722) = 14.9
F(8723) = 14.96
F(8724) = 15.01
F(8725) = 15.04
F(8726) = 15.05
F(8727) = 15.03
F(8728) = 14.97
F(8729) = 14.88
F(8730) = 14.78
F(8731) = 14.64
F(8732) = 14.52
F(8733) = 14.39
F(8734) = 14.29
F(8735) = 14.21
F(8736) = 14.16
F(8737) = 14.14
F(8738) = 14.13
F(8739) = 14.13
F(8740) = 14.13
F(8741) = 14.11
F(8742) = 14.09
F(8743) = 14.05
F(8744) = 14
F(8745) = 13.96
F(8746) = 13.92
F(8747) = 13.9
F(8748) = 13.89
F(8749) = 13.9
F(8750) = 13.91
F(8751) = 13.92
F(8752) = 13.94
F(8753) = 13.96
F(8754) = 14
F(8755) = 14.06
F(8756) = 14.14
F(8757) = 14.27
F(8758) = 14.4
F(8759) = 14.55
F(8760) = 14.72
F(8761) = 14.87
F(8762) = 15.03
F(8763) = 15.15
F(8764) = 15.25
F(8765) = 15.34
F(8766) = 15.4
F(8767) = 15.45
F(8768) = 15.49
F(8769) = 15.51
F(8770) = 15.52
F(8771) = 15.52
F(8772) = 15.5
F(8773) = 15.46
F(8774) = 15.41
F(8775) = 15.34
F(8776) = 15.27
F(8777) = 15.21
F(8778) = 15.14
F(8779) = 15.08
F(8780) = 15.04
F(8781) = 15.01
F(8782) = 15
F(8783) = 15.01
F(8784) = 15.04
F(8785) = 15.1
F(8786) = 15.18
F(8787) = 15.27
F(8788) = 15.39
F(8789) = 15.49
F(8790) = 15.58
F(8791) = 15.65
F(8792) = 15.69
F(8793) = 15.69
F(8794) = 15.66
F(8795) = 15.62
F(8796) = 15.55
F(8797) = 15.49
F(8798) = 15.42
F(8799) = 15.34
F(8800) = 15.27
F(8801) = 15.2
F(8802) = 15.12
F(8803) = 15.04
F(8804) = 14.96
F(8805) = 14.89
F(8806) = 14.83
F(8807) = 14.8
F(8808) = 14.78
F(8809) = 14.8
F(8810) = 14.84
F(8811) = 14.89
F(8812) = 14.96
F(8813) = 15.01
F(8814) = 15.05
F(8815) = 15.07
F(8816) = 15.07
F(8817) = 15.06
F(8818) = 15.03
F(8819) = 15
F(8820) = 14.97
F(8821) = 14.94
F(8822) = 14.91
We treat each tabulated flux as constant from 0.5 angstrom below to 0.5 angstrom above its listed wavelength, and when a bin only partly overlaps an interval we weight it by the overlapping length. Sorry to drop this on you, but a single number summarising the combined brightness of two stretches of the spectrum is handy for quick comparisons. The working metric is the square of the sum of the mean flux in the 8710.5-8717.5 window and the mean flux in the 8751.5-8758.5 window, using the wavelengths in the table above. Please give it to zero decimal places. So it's 847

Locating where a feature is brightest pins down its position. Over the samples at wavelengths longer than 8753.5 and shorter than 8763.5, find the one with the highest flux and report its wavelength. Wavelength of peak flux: 8763 angstrom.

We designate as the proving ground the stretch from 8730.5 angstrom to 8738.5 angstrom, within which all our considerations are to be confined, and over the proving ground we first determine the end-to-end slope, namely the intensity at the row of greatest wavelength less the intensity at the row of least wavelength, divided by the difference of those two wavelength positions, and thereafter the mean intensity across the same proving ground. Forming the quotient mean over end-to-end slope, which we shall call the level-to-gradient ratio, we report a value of -196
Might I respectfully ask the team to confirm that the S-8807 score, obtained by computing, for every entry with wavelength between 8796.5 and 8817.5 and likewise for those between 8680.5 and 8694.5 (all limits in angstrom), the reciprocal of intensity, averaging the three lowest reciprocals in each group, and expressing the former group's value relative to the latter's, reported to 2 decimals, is 0.93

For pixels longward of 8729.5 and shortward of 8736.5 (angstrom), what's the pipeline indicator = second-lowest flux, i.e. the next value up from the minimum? 14.21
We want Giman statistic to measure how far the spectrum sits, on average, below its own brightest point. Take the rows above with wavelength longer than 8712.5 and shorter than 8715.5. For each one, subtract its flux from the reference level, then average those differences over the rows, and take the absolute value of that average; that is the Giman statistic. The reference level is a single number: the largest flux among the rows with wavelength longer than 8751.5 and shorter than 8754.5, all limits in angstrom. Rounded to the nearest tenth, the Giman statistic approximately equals 1.0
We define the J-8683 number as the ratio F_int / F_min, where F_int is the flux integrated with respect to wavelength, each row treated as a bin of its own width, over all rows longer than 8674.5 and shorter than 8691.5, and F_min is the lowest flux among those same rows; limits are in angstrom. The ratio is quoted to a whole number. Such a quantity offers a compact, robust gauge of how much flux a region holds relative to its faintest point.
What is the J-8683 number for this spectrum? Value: 17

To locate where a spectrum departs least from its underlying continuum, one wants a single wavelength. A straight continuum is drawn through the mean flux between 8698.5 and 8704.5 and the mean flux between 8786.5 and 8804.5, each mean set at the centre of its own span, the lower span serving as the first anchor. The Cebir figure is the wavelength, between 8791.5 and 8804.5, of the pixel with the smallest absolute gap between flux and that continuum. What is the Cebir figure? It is 8798 angstrom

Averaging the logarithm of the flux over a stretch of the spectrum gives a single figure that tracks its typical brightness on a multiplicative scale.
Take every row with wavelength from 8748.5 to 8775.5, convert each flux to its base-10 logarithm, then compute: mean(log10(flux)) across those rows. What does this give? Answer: 1.17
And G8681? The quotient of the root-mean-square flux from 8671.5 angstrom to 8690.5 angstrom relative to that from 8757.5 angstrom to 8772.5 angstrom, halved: 0.46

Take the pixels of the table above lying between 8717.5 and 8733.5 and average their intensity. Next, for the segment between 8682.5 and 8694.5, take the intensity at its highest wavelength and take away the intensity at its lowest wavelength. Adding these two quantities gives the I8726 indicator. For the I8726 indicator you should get 15.1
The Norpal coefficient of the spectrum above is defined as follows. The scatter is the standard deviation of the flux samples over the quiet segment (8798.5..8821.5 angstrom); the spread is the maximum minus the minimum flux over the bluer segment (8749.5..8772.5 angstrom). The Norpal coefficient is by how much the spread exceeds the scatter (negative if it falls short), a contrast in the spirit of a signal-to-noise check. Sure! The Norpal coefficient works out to 1.5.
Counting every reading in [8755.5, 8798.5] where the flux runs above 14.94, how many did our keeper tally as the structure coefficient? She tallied 37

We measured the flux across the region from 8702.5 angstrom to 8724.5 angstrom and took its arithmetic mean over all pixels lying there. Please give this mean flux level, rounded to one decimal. 15.1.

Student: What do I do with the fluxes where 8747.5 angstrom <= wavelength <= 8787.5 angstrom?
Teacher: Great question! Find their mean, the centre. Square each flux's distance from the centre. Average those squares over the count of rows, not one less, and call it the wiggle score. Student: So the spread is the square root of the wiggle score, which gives 0.57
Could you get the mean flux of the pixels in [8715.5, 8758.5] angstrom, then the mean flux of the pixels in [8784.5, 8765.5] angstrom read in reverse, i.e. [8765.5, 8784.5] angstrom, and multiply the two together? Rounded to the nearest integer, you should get 220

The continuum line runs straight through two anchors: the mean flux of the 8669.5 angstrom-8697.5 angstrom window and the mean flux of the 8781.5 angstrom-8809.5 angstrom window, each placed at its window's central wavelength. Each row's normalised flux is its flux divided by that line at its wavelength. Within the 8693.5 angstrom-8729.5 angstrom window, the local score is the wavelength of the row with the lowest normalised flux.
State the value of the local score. 8694 angstrom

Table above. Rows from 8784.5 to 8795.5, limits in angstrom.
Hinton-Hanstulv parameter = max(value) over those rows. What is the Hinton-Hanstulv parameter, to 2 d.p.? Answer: 15.69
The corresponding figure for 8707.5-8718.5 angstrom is 15.46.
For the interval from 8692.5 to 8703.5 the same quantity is 15.42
